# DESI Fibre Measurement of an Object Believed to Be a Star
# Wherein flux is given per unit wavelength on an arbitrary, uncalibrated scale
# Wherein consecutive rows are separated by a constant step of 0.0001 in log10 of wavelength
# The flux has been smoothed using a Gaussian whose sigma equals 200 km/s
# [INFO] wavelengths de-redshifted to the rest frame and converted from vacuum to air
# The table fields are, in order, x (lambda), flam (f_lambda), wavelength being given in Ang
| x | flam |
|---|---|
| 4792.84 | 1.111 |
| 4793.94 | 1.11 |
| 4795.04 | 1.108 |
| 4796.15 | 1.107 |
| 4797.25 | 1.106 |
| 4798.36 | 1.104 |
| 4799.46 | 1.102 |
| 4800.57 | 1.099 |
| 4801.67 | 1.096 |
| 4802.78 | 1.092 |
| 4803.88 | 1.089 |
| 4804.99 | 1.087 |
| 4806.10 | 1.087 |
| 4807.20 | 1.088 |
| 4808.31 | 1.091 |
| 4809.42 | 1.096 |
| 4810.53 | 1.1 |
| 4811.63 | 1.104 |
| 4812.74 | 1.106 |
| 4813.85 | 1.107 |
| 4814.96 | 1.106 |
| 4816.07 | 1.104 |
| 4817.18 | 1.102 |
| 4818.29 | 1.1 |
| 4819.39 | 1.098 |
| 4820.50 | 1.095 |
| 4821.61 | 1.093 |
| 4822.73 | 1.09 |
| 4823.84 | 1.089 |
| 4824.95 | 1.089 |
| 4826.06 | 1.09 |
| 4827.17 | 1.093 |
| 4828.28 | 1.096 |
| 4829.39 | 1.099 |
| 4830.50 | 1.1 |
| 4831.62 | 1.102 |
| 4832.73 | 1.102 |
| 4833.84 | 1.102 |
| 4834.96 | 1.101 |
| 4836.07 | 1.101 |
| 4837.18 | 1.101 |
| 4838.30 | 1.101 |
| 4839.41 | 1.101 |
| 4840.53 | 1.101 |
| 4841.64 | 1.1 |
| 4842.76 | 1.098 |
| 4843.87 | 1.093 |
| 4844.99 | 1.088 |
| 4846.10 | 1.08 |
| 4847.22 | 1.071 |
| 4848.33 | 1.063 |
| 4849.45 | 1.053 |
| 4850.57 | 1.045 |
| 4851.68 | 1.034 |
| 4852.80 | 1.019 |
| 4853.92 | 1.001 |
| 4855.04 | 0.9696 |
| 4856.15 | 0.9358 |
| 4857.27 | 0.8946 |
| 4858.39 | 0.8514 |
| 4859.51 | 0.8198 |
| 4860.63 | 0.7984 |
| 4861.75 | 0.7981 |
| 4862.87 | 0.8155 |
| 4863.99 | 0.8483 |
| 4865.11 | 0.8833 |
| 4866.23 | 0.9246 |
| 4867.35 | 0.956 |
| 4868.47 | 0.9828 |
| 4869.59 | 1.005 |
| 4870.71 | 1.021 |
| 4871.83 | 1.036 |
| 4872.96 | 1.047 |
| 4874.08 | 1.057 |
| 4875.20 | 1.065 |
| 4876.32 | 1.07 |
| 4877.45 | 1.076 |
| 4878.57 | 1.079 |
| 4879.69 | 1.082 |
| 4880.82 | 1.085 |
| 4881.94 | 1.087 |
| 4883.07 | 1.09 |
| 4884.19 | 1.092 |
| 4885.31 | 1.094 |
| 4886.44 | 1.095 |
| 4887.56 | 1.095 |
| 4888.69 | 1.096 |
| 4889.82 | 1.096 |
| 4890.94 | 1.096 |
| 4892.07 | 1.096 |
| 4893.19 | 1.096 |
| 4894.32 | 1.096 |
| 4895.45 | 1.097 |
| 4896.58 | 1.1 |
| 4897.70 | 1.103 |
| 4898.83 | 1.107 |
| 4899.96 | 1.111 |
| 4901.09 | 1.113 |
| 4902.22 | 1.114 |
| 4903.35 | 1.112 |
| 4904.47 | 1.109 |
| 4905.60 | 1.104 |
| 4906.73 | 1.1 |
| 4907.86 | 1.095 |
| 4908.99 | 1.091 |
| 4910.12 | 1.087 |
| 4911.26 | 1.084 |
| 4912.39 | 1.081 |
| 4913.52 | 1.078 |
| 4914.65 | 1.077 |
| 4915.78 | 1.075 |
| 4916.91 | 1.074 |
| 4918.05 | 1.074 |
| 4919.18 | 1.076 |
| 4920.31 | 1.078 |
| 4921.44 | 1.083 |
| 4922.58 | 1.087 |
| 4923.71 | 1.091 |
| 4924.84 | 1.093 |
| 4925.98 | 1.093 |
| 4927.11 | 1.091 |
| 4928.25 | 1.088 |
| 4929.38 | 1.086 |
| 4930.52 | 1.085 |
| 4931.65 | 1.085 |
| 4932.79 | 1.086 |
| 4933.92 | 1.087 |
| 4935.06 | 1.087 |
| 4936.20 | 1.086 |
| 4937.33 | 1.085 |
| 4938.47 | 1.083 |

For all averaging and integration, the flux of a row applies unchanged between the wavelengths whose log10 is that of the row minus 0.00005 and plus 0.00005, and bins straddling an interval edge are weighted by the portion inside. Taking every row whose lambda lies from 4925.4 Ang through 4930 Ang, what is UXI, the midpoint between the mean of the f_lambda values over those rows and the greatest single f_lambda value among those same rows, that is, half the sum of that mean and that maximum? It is 1.09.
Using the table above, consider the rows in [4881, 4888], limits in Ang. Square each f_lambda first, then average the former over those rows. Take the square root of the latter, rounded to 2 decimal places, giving 1.09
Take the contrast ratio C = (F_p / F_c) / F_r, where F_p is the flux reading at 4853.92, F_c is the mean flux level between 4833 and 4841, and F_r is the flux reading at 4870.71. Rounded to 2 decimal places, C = 0.89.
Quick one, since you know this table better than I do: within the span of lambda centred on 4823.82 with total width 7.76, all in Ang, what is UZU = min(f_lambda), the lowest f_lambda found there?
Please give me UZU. 1.089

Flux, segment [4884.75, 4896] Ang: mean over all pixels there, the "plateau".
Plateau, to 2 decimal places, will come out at 1.10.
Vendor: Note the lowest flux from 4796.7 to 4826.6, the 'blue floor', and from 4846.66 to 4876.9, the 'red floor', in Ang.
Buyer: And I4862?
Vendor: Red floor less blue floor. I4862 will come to -0.29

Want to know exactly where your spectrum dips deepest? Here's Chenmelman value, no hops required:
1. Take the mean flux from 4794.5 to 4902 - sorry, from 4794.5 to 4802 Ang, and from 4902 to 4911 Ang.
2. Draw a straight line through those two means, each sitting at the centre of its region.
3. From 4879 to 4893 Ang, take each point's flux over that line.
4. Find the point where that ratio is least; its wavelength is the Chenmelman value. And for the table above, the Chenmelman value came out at 4879.69 Ang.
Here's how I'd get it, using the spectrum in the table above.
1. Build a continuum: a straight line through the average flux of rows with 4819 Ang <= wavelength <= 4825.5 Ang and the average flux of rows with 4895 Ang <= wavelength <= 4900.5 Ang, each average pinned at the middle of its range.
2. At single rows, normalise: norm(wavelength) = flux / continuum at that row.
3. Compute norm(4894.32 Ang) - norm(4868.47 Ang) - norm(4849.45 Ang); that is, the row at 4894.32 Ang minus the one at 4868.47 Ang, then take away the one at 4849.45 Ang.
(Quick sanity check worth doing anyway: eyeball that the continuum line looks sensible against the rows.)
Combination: -0.86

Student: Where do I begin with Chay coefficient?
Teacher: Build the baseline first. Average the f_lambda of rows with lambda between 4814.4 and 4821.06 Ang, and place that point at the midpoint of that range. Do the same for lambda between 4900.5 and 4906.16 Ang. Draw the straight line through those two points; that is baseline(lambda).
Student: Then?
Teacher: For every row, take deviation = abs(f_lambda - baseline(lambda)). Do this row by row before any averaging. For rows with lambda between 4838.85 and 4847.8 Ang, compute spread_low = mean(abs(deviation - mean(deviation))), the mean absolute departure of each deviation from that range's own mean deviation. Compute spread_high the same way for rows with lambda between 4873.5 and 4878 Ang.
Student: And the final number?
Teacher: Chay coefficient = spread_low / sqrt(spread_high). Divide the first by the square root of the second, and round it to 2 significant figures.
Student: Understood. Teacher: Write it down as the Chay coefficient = 0.12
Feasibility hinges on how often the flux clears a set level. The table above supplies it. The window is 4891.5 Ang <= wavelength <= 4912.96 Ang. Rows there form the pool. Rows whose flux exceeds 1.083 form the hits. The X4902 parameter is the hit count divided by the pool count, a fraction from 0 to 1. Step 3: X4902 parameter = 0.95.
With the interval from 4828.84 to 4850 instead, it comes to 0.79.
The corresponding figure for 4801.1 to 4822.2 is 1.00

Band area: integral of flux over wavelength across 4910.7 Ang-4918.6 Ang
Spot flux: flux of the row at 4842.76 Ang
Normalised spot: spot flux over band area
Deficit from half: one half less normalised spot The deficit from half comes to 0.37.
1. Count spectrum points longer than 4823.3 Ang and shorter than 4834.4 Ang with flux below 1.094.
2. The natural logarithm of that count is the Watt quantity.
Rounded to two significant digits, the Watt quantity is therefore 1.4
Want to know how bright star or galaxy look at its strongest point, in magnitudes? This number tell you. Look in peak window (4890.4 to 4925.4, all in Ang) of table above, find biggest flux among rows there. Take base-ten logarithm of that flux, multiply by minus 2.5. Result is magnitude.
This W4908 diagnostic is -0.117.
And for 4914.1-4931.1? -0.097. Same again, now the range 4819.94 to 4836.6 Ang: -0.105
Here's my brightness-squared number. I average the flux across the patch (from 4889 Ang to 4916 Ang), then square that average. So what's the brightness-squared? 1.20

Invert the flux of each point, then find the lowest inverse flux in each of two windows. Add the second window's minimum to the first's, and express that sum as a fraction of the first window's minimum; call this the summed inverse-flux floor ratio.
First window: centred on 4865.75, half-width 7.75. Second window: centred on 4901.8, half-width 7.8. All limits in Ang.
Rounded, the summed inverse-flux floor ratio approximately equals 1.940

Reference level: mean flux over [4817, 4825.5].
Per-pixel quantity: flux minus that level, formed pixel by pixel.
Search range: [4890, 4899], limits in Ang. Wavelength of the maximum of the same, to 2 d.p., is 4898.83 Ang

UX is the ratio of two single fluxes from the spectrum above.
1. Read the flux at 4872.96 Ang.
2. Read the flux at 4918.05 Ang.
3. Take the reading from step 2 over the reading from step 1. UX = 1.026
